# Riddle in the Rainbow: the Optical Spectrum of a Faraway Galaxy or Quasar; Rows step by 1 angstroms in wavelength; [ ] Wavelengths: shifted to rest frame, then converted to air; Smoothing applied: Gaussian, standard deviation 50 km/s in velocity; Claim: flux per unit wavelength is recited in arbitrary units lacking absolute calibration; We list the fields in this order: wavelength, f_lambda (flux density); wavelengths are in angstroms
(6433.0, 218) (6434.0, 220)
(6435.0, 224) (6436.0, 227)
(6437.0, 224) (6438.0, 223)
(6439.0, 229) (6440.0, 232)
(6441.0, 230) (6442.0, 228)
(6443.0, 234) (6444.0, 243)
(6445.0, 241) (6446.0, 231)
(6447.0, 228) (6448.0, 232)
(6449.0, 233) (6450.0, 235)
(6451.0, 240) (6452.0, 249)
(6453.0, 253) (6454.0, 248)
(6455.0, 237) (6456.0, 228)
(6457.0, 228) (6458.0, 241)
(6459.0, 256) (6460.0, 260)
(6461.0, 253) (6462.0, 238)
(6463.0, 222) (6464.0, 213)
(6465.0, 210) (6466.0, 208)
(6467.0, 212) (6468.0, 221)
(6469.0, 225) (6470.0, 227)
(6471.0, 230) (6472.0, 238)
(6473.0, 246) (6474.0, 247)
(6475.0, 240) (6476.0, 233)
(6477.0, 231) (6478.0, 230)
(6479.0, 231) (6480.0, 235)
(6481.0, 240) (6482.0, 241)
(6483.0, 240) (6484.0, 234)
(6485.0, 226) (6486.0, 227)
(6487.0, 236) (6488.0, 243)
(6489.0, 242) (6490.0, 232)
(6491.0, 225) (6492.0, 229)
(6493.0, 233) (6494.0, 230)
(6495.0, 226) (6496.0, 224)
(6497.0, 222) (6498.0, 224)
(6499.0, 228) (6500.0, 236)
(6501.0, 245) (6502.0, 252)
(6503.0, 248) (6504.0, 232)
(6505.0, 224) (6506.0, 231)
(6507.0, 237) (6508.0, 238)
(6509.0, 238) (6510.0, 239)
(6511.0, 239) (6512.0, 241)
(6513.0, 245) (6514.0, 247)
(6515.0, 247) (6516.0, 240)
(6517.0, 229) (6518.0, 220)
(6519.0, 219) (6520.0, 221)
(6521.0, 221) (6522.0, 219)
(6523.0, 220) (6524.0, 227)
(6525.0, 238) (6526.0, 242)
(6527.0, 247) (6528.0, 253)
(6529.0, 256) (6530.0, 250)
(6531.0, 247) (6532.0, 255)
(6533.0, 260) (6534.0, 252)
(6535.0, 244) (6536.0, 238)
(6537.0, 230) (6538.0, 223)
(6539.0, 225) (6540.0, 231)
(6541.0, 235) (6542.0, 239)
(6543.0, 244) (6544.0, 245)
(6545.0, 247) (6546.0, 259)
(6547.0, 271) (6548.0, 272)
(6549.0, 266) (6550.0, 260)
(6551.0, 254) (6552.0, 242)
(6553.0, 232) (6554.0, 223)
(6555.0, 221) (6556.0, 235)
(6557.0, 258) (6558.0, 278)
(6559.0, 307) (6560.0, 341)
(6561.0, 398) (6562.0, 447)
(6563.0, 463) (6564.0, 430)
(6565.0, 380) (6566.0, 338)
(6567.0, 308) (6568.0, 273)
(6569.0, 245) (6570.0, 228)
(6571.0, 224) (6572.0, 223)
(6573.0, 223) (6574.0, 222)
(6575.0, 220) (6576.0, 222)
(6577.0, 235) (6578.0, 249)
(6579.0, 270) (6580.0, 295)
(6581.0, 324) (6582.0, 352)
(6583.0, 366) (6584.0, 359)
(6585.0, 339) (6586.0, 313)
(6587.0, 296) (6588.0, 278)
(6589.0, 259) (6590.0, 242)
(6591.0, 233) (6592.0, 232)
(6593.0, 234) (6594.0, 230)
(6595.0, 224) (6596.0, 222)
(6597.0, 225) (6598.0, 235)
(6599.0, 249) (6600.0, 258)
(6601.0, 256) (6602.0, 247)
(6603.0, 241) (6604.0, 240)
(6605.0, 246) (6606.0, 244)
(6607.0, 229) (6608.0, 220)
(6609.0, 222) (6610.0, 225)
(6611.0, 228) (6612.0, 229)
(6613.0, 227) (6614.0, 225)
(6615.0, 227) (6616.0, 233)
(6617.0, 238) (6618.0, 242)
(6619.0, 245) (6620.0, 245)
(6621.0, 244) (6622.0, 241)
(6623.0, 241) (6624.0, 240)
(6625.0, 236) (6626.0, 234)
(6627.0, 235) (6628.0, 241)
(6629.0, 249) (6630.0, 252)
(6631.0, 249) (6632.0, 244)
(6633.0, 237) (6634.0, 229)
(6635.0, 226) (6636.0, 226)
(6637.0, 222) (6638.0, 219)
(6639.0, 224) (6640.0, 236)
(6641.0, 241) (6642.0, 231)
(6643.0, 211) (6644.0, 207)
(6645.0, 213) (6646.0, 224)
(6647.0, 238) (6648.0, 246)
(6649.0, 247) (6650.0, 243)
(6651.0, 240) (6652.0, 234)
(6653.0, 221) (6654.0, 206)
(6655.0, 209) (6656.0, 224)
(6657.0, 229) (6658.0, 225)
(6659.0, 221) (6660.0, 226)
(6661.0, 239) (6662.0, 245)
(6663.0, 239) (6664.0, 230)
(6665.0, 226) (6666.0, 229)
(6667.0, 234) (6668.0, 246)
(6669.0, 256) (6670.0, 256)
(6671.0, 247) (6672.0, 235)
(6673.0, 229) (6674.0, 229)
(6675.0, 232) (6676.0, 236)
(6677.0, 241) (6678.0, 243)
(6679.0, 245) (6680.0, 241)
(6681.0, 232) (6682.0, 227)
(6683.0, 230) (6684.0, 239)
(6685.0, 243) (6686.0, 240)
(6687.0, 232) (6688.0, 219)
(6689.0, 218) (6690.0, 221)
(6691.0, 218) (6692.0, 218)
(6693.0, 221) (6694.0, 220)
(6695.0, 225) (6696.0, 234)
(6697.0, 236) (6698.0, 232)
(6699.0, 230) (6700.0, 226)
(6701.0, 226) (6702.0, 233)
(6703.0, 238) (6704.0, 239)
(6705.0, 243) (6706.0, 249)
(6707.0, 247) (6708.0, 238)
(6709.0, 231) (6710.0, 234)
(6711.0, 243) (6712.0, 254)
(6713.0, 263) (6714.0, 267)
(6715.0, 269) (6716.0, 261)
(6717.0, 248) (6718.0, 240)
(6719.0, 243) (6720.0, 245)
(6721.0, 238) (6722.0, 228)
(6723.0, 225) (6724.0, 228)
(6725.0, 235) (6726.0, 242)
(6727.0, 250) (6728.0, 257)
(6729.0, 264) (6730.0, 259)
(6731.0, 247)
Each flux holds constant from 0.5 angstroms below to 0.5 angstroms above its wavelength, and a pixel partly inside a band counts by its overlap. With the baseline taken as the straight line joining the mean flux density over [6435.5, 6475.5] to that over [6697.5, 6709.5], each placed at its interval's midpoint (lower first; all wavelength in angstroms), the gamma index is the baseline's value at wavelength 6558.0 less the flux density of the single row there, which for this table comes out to -43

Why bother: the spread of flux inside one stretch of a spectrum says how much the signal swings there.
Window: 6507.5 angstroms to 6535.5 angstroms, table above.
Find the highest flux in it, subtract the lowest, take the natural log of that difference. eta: 3.71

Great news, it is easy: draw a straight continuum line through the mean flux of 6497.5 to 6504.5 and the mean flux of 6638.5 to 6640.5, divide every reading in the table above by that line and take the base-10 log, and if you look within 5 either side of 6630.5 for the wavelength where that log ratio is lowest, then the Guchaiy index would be 6635.0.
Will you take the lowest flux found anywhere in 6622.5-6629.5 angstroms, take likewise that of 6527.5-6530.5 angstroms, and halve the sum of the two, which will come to 242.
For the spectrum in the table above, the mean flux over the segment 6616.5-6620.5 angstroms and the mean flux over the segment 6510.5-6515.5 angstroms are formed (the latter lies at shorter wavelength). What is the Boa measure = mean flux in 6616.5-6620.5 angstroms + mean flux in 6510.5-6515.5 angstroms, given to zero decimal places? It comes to 486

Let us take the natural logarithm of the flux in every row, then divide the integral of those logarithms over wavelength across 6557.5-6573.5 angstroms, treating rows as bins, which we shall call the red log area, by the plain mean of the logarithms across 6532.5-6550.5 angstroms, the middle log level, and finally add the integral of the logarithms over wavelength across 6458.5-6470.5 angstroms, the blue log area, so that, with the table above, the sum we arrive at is 82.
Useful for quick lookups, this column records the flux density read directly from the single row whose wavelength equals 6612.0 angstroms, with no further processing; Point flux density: 229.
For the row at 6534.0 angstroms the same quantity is 252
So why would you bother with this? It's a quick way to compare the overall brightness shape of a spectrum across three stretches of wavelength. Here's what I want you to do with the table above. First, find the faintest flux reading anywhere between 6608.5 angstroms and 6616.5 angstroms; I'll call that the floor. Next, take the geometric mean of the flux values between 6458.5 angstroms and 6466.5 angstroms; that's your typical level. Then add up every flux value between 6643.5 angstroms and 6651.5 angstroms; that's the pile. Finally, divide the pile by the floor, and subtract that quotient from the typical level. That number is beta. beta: 223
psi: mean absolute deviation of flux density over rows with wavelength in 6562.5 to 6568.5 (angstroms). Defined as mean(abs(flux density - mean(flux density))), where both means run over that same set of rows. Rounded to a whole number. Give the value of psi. 59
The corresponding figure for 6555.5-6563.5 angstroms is 71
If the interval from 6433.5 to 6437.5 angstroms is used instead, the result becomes 2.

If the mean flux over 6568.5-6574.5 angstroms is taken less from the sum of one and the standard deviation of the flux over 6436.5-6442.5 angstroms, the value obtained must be -223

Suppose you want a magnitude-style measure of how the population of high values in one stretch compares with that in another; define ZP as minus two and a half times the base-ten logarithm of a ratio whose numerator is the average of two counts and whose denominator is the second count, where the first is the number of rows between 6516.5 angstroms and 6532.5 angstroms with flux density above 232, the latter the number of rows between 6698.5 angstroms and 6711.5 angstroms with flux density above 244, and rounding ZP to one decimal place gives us -1.0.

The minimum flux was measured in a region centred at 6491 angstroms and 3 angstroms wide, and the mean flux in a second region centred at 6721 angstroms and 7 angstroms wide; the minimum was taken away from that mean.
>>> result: 10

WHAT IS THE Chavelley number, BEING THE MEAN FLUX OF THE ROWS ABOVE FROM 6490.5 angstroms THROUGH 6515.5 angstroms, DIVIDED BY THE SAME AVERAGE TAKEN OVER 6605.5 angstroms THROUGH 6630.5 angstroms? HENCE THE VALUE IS 1.00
